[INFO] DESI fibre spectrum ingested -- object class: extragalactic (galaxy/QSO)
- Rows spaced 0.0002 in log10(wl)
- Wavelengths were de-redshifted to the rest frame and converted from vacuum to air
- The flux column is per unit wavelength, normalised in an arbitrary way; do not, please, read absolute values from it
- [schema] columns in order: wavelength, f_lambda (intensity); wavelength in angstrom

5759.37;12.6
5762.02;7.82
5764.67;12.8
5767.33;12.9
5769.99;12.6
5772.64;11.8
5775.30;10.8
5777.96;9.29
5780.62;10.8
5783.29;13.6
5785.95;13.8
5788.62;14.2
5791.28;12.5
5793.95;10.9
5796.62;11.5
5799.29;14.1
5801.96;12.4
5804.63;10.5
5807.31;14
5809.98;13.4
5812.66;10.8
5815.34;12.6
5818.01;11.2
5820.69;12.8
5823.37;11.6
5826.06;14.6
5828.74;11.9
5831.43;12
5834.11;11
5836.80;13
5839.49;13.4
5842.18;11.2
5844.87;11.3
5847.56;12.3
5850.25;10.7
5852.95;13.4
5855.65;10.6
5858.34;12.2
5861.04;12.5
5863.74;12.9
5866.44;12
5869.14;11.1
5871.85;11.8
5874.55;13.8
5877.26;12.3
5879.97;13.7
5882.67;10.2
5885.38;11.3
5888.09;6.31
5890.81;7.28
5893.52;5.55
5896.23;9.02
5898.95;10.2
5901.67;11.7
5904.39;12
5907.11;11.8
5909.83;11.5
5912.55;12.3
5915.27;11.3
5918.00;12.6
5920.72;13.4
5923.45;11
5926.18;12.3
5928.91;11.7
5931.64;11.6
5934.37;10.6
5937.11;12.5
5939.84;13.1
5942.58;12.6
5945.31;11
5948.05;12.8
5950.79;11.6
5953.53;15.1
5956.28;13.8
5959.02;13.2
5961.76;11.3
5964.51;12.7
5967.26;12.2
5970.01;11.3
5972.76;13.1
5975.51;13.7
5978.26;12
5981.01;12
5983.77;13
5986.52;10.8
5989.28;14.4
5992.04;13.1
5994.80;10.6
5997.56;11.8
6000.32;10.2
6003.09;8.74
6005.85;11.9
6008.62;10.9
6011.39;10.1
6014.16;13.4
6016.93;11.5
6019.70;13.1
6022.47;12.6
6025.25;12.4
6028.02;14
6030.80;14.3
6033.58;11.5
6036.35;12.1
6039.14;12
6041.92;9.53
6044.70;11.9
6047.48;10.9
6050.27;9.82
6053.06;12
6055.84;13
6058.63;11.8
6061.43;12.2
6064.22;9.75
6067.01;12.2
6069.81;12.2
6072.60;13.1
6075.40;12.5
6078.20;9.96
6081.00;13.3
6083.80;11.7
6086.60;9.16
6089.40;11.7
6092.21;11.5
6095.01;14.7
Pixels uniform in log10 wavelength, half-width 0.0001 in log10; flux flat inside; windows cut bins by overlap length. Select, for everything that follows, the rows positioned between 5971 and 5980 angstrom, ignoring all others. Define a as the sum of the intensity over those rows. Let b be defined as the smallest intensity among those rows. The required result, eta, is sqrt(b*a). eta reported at 22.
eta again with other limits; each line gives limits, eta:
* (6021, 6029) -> 22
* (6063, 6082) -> 28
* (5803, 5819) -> 28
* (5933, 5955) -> 32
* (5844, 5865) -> 32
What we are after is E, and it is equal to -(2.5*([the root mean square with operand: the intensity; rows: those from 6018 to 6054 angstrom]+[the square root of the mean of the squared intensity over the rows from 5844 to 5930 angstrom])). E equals -58.9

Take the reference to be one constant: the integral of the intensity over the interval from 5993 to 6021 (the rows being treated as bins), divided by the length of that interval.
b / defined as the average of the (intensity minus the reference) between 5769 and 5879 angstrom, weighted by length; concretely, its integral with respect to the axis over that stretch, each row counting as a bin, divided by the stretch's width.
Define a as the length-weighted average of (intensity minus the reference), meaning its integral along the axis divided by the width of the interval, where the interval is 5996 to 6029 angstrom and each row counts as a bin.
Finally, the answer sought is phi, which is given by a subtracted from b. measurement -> 0.5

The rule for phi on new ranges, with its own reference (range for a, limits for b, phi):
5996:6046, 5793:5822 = 0.4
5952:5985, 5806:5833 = -0.3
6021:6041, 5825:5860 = -0.5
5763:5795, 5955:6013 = -0.2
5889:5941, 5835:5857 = 0.9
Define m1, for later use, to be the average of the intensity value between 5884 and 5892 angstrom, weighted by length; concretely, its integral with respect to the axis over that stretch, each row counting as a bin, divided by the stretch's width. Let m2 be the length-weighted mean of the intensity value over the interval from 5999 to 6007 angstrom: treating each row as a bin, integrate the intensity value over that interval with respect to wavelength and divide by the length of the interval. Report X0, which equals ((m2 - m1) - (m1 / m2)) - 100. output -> -99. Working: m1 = 8.3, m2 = 10.2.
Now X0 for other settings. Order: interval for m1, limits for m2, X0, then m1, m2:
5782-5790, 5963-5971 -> -103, 13.9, 12.1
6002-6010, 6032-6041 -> -100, 10.6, 11.8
